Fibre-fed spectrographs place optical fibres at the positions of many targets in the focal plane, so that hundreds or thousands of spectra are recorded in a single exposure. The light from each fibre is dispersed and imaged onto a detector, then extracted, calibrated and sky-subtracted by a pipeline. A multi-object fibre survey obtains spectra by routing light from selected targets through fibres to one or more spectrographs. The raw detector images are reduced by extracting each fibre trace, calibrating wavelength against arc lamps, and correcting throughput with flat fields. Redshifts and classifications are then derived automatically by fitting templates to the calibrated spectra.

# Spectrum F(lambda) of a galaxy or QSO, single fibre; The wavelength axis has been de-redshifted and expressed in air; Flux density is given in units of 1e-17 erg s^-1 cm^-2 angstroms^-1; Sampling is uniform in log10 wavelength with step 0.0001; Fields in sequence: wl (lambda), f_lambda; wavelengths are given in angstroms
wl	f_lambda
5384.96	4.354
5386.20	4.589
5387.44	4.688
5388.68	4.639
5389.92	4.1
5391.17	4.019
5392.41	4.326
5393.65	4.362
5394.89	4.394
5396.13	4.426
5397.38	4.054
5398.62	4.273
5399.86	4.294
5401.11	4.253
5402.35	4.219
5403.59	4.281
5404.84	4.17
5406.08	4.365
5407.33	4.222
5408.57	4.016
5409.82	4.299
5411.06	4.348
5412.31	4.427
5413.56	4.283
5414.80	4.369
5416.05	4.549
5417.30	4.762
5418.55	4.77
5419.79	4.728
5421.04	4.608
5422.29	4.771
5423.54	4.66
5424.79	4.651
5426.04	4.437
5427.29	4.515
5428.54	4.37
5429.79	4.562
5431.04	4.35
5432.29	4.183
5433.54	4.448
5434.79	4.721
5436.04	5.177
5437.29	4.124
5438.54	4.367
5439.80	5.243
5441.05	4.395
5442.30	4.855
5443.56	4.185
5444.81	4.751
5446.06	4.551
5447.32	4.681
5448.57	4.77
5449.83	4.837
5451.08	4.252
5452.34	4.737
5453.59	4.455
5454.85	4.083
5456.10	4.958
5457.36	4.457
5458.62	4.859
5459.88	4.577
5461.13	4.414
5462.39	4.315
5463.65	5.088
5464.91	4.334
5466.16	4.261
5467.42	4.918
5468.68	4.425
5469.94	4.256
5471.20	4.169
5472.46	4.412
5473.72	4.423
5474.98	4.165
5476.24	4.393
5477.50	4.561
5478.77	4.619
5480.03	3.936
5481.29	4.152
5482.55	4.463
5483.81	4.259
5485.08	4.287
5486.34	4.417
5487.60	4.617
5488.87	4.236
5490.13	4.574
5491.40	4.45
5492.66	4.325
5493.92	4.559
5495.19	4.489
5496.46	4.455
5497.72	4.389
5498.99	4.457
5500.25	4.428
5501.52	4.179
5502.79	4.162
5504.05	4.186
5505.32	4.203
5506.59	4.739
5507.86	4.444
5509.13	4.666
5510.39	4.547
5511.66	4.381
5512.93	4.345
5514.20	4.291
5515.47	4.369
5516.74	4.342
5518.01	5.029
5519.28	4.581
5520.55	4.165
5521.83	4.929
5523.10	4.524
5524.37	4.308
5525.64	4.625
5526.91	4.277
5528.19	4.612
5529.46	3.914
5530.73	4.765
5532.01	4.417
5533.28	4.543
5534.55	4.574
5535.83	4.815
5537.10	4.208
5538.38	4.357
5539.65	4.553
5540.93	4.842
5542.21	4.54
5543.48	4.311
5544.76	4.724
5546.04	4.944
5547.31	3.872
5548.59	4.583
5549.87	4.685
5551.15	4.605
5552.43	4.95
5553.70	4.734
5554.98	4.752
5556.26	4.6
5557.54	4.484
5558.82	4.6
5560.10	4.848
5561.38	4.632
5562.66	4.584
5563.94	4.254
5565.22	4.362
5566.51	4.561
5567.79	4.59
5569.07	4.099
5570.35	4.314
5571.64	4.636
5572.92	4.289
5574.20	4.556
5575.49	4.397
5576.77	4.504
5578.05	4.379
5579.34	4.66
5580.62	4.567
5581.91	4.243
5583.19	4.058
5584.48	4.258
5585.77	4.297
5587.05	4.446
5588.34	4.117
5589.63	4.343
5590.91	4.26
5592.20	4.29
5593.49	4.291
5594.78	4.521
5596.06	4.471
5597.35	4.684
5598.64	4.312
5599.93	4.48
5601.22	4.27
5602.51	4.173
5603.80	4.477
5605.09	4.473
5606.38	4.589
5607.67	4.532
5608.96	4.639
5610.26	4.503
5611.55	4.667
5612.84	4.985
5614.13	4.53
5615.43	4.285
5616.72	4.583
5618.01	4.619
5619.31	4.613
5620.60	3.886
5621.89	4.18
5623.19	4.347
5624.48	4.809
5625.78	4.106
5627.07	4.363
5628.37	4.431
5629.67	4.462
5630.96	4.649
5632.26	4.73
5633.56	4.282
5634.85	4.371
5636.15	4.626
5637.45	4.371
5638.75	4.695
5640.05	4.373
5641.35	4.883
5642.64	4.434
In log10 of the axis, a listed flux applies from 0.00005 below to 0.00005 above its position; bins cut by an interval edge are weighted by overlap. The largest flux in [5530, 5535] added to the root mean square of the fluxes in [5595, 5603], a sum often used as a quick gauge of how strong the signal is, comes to 9.17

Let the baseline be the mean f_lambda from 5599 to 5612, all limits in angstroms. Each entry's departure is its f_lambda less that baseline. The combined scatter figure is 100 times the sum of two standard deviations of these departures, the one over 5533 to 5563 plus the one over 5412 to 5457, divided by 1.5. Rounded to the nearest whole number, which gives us 34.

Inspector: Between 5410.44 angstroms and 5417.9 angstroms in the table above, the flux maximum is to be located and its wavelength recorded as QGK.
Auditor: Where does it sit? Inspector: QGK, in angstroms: 5417.30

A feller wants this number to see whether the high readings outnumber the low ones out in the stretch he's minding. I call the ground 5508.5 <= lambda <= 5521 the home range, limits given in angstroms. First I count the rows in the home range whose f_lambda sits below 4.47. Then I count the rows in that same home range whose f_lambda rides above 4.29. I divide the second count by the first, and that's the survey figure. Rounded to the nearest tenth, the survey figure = 1.5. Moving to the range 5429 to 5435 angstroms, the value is 1.3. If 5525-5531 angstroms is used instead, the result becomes 1.5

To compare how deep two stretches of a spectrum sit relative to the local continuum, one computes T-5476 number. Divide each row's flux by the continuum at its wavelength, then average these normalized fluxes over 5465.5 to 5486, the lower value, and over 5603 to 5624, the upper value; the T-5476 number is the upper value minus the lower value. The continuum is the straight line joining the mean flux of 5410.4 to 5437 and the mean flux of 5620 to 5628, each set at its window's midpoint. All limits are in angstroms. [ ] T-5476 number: 0.07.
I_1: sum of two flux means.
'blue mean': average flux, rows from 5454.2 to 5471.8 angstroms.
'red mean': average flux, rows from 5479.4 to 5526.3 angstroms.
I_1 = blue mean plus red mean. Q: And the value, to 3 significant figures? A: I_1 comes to 8.93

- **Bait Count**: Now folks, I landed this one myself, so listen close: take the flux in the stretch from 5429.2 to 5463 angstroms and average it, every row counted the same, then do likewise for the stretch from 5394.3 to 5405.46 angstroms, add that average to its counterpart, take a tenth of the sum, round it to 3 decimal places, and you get 0.883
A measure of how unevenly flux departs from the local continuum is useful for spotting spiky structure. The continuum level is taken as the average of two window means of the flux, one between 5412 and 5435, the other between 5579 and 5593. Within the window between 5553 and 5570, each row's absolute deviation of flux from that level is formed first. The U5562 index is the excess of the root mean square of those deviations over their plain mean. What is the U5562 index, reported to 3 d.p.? 0.025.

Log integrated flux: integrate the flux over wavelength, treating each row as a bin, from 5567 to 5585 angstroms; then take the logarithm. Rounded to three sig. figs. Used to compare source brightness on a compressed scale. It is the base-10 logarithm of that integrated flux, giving 1.90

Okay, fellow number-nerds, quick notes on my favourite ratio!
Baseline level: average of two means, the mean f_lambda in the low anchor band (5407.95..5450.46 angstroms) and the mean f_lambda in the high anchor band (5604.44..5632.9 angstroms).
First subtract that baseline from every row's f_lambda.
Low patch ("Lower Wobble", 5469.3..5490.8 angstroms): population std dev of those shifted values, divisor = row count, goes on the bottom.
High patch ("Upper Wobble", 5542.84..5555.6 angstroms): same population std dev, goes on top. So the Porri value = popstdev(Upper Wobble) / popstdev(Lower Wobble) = 1.64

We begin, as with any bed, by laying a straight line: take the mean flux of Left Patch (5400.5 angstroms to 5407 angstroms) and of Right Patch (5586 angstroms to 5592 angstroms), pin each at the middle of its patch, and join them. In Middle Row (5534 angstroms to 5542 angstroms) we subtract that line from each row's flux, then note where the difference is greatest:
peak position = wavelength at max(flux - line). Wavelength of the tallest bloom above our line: 5540.93 angstroms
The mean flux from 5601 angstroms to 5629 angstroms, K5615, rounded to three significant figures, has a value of 4.46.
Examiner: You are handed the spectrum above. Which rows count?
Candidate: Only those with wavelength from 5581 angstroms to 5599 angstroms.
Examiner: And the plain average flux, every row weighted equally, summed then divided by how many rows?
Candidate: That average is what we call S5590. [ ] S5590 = 4.33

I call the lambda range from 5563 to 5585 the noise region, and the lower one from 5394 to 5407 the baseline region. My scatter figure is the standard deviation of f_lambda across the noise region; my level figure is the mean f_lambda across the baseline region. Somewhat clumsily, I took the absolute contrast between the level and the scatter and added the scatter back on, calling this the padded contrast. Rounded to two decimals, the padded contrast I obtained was 4.27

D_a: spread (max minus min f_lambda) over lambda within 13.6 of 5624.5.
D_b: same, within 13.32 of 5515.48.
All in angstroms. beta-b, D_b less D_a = -0.23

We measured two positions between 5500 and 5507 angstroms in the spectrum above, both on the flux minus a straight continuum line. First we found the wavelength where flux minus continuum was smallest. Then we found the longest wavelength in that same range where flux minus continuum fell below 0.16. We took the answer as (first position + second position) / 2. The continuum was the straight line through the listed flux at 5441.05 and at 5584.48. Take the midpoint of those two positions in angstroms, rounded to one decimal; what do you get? 5504.1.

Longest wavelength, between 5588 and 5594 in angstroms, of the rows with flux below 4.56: 5593.49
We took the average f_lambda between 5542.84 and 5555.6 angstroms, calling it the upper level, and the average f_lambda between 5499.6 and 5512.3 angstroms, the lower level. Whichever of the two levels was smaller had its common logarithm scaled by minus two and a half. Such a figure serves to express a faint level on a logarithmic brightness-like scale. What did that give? -1.61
